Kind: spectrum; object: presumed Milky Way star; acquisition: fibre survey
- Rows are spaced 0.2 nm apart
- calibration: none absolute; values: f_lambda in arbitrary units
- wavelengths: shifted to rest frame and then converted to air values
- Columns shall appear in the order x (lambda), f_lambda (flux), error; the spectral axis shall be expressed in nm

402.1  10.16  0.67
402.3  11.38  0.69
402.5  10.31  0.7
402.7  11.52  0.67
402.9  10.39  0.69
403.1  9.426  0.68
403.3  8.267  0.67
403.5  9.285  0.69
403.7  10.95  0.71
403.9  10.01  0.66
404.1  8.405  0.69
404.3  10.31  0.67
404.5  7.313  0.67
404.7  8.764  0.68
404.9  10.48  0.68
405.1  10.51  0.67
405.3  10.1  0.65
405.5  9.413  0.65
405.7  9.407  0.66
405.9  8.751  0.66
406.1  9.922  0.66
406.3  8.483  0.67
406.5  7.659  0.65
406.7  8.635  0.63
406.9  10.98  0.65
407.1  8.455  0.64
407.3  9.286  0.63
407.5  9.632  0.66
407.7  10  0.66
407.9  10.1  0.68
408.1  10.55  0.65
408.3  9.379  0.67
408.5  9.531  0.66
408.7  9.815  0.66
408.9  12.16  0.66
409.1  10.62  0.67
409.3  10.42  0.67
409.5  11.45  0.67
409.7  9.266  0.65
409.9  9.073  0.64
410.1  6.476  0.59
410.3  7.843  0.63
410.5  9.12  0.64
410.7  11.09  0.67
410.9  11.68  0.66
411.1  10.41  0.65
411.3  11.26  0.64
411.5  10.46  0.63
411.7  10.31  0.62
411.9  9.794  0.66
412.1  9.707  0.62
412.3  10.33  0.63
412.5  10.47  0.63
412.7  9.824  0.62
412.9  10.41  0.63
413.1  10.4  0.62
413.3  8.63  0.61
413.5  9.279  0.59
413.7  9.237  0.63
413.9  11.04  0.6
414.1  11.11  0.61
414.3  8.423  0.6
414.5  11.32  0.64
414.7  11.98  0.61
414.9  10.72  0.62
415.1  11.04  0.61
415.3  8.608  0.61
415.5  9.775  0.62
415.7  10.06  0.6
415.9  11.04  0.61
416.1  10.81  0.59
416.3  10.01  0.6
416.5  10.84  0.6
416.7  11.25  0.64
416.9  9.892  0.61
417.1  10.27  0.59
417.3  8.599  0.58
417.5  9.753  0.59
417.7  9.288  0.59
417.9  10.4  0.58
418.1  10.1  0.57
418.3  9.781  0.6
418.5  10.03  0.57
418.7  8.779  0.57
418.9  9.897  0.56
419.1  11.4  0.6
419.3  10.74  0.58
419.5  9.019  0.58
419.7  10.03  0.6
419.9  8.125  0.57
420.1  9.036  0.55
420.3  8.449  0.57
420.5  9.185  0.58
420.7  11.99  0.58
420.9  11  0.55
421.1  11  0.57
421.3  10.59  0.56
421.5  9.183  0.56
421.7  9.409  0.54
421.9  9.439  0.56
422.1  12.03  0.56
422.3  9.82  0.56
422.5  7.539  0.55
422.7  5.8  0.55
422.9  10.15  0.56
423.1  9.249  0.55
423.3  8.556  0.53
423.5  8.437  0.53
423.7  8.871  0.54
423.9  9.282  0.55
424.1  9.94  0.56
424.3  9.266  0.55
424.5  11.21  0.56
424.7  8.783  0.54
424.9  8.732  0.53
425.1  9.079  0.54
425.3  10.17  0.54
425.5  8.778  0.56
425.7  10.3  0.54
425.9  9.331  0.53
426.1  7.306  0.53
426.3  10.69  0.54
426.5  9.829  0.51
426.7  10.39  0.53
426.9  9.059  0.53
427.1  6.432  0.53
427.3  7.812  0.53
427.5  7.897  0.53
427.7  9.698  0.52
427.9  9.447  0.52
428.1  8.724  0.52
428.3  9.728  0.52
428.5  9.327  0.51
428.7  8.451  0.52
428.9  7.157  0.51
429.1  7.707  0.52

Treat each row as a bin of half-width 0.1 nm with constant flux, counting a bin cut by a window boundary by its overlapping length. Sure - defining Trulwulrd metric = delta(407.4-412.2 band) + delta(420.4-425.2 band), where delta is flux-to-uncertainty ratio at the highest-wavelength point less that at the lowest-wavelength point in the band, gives 2.0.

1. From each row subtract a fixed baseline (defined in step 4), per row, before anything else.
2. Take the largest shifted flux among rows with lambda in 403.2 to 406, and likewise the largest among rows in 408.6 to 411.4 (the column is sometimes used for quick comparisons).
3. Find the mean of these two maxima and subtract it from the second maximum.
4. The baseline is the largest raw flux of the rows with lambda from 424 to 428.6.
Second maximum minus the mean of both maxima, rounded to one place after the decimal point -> 0.6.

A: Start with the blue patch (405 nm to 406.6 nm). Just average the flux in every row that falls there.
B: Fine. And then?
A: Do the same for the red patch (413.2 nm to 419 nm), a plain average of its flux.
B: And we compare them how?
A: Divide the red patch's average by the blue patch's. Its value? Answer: 1.08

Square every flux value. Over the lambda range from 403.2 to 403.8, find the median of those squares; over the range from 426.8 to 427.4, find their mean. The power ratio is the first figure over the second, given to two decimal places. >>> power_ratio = 1.40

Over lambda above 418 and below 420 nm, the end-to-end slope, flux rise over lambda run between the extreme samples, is -1.1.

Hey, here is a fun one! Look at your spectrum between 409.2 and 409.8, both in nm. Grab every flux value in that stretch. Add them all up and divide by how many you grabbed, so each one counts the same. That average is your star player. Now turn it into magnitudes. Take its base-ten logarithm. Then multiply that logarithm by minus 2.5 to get -2.54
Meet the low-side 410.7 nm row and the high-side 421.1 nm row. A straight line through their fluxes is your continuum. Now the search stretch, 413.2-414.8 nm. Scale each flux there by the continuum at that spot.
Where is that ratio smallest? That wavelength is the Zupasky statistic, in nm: 414.3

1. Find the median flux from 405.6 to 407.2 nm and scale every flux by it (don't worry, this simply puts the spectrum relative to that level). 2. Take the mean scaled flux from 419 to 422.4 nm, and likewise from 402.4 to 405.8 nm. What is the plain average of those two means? 1.13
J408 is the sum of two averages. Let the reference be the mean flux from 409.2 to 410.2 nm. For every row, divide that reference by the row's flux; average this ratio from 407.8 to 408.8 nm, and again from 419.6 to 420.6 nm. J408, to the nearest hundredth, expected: 1.99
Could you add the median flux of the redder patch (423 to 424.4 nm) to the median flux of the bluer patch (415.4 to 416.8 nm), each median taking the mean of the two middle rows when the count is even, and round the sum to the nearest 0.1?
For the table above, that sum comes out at 20.1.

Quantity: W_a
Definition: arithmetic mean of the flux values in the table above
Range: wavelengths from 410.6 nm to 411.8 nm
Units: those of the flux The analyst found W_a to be 10.9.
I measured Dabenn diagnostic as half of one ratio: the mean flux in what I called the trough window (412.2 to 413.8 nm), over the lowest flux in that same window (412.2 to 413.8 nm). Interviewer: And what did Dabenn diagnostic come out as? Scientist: 0.57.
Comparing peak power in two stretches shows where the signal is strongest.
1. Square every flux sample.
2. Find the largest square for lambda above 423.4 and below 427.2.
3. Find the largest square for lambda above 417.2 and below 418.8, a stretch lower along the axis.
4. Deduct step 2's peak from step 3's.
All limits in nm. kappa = -18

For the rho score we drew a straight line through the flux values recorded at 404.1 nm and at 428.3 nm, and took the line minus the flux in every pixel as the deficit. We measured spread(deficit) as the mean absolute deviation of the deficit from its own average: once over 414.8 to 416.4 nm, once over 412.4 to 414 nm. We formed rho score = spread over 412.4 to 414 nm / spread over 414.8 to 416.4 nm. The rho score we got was 1.04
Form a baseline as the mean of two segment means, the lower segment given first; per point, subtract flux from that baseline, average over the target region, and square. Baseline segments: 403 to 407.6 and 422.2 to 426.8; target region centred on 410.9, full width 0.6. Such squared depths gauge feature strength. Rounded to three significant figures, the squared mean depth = 3.24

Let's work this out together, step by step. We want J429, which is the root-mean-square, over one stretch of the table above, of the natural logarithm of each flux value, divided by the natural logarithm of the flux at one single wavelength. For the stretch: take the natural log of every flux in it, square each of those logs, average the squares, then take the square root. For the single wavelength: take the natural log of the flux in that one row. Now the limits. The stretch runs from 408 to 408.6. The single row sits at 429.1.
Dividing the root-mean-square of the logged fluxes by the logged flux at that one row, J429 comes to 1.12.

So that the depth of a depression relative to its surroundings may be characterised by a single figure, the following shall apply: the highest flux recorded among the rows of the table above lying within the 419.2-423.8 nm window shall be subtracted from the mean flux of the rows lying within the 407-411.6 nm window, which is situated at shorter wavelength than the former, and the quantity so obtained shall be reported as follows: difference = -2.1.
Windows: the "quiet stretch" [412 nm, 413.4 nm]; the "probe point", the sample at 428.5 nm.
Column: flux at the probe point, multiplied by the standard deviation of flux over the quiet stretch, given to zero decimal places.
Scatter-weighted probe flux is 6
